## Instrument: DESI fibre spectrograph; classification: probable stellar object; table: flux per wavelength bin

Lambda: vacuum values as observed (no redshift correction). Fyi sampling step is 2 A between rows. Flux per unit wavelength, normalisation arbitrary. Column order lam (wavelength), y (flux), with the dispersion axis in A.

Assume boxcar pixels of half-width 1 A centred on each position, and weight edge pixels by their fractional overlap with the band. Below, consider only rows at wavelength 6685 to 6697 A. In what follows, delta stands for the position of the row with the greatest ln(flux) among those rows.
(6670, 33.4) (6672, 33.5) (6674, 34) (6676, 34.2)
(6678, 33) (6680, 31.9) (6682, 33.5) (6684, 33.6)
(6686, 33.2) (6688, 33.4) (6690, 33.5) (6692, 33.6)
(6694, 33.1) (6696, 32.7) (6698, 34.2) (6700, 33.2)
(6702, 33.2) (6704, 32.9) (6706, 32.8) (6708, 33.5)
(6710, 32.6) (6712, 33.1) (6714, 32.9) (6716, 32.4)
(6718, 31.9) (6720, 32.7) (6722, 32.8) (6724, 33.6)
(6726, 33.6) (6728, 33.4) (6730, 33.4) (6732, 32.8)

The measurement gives 6692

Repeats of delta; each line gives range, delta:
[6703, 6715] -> 6708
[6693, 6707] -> 6698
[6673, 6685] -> 6676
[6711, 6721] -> 6712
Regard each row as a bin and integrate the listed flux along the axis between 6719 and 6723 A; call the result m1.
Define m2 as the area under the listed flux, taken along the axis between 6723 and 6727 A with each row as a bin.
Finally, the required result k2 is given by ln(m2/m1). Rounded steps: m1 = 131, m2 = 134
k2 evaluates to 0.03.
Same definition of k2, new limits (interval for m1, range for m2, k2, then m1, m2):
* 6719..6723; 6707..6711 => 0.01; 131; 132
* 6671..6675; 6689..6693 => -0.01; 135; 134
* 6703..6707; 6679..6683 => 0.00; 131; 131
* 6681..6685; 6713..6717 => -0.03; 134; 131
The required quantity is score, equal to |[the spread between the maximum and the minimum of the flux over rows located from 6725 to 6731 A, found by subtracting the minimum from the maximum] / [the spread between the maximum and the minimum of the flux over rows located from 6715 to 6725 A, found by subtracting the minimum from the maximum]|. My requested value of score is 0.1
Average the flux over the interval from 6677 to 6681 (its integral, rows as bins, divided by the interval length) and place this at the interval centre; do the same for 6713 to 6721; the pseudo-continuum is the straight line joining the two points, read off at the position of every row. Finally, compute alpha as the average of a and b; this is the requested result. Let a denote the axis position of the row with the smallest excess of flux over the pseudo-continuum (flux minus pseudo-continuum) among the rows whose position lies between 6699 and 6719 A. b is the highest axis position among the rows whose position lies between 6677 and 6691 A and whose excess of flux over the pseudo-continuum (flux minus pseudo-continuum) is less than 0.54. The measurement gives 6699 A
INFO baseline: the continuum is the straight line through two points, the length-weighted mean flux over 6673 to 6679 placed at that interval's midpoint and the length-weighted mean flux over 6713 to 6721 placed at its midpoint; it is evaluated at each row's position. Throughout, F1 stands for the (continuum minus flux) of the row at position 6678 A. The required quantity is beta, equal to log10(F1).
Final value -0.2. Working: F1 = 0.67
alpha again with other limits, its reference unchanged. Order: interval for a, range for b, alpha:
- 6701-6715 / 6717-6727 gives 6716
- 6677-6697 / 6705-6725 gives 6701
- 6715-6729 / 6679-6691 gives 6699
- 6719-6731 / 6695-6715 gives 6717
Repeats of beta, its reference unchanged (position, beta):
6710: -1.0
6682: -1.3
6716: -1.0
